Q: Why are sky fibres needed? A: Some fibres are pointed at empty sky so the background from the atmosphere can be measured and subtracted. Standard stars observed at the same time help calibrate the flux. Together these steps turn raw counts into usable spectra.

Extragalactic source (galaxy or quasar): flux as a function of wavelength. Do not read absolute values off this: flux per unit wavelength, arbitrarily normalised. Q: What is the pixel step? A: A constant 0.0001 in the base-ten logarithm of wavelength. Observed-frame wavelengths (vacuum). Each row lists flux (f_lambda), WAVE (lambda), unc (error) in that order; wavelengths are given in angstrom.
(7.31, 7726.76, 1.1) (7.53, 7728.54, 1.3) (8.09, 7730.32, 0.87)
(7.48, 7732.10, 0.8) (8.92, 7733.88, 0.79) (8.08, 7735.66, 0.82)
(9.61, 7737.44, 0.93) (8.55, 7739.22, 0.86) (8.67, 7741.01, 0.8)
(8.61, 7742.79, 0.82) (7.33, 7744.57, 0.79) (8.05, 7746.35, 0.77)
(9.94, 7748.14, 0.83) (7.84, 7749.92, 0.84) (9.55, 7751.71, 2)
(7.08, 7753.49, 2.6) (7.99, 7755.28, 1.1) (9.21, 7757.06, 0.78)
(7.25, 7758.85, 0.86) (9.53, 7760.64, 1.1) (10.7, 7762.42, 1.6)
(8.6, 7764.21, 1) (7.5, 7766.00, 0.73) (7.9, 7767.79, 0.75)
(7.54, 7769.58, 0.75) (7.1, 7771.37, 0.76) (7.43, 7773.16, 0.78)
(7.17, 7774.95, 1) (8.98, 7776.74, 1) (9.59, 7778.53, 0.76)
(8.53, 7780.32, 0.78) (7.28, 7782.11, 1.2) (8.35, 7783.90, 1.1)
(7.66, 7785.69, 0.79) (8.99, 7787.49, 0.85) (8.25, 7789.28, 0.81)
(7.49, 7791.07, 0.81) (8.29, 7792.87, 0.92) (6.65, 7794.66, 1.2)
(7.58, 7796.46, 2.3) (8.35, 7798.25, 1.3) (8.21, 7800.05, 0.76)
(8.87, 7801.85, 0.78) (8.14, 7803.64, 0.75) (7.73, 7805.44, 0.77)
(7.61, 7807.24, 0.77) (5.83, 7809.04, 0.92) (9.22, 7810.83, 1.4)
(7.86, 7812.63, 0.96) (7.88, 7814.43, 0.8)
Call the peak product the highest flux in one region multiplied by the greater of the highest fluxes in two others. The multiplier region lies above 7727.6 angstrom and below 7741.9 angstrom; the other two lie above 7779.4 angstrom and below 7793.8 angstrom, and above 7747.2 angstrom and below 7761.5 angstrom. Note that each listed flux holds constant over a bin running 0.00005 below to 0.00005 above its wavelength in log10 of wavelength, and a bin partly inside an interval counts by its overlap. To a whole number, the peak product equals 96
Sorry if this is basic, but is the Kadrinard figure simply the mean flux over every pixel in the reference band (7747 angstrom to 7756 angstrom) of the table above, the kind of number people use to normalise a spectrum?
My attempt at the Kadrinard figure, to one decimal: 8.5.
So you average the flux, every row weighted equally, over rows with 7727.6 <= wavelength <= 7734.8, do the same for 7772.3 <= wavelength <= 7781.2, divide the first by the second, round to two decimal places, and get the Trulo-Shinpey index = 0.96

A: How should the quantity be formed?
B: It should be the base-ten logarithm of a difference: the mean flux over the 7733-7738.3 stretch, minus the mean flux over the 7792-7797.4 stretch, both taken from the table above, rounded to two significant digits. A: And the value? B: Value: 0.13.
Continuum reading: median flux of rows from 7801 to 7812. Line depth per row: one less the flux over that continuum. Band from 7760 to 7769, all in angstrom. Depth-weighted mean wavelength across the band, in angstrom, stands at 7761.7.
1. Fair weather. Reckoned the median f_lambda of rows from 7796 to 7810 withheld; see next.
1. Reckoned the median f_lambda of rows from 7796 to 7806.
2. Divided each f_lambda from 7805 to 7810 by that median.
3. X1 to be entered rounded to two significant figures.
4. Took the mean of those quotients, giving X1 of 0.86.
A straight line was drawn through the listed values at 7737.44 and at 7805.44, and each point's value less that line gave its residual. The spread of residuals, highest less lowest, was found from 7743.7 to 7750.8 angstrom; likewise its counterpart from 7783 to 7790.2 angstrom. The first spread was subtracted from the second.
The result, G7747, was -1.3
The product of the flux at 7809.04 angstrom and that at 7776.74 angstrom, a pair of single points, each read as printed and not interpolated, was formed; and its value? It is 52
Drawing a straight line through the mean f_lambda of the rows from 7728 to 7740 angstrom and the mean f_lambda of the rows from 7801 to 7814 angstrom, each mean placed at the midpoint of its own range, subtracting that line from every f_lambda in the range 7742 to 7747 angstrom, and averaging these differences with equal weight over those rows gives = -0.3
